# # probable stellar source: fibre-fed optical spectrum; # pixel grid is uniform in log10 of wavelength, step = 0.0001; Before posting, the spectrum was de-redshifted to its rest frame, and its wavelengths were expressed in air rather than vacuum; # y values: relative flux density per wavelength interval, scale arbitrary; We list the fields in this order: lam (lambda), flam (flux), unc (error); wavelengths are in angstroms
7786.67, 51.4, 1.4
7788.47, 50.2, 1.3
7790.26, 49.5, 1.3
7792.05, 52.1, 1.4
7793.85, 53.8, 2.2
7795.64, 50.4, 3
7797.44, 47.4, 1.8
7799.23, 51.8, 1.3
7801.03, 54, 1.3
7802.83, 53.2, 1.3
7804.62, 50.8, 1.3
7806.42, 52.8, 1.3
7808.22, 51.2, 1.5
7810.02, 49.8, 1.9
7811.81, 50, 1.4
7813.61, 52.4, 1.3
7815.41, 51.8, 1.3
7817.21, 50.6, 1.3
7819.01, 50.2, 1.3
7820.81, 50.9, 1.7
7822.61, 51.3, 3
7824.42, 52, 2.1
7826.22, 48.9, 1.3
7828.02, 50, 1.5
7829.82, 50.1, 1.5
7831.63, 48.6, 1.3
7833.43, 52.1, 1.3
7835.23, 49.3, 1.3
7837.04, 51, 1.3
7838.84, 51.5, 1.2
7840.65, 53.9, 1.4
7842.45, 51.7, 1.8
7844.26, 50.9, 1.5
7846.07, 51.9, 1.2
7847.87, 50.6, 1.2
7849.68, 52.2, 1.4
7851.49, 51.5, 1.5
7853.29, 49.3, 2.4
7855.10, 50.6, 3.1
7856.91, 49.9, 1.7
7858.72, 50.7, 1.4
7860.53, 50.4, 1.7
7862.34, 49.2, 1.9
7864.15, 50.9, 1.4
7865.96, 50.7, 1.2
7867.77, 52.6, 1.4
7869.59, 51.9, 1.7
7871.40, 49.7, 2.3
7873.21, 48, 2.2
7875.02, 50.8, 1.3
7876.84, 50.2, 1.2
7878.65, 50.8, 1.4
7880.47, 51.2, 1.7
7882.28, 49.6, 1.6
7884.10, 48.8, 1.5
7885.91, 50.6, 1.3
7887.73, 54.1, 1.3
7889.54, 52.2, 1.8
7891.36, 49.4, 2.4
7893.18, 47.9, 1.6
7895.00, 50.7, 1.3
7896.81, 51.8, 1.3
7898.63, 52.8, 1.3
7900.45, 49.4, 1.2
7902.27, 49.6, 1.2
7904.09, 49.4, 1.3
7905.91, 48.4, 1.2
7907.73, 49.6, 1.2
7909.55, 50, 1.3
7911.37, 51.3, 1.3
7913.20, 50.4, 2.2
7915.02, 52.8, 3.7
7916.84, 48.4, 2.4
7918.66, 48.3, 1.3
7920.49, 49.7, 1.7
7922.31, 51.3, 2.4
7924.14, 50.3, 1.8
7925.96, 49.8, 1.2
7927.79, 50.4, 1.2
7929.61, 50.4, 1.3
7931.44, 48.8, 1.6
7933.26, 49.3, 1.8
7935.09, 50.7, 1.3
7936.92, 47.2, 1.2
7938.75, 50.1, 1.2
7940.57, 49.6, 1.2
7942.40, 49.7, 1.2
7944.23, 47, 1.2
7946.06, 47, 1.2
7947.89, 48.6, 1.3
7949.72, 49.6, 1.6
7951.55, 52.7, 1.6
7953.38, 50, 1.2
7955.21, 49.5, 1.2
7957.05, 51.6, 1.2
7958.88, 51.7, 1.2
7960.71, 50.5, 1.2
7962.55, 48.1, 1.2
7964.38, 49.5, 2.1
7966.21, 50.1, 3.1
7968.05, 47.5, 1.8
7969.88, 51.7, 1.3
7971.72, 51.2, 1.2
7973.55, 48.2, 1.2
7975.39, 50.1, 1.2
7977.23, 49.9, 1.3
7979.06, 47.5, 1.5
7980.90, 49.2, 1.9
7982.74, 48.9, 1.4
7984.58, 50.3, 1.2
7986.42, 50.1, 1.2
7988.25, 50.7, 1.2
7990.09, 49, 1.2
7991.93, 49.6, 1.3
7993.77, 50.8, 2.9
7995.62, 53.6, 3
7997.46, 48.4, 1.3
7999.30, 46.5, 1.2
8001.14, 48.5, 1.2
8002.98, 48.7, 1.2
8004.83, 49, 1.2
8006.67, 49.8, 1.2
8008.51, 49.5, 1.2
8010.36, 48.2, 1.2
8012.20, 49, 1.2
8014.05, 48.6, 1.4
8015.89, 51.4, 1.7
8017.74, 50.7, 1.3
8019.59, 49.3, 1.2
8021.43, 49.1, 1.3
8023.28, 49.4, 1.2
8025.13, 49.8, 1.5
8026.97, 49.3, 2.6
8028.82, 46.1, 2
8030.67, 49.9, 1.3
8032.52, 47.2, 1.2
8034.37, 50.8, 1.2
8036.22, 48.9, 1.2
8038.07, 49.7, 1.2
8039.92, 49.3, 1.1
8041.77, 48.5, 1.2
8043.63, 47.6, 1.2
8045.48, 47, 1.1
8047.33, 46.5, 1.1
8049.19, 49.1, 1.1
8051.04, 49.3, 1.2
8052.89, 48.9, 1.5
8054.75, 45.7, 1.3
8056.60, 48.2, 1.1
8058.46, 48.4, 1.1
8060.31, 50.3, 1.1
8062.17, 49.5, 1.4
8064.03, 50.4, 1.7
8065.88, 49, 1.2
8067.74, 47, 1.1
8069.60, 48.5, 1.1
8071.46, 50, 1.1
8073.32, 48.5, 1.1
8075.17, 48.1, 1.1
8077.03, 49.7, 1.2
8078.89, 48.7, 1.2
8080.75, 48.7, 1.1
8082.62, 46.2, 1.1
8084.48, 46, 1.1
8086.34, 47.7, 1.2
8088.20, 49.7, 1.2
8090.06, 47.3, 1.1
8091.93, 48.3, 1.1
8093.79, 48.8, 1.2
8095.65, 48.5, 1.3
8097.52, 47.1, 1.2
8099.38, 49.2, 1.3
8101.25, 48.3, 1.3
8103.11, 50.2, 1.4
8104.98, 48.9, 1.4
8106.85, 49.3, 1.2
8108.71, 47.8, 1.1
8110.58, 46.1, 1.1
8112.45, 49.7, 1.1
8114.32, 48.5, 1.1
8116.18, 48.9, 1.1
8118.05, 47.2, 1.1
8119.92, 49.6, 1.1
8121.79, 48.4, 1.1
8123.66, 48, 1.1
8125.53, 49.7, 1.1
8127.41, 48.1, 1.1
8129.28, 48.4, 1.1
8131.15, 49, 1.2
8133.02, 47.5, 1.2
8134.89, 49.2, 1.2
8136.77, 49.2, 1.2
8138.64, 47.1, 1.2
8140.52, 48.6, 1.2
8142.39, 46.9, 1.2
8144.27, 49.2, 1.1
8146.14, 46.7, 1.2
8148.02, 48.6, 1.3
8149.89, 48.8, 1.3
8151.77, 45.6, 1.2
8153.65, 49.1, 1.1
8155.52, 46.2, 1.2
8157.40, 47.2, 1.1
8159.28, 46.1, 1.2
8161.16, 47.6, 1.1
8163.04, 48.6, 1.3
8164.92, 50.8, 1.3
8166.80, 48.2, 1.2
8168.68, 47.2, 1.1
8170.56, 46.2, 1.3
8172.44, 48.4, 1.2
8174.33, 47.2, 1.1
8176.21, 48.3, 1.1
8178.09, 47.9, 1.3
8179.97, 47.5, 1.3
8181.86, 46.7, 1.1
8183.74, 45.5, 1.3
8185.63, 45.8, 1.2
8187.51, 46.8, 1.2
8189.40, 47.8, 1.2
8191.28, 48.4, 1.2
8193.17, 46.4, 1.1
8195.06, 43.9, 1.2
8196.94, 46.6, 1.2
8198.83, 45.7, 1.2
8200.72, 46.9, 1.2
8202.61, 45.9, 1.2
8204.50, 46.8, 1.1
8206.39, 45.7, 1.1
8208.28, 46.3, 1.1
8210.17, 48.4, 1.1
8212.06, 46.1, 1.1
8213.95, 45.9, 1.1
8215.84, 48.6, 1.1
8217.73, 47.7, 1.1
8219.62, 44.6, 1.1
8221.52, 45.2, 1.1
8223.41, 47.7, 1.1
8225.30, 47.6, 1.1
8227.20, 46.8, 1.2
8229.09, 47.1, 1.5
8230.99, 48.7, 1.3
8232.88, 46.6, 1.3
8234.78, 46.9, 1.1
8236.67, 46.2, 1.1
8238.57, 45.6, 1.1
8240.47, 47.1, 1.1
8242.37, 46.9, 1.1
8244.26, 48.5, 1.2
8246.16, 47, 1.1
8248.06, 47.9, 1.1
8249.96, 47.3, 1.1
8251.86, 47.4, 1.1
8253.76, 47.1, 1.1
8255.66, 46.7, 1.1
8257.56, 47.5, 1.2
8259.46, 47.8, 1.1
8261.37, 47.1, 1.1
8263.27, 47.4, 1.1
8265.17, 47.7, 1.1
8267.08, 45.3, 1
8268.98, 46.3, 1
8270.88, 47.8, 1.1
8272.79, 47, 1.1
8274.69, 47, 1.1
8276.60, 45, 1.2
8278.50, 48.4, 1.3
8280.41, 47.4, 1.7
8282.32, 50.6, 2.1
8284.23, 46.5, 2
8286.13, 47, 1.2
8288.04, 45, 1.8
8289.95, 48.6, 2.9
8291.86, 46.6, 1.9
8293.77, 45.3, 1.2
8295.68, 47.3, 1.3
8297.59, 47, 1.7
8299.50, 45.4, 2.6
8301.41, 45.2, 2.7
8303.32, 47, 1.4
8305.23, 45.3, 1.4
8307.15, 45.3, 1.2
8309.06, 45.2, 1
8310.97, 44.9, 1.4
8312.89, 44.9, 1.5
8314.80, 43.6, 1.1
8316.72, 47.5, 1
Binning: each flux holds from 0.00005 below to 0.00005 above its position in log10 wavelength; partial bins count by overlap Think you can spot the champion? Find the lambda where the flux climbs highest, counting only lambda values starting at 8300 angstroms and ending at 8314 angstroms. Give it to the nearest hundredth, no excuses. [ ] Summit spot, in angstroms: 8303.32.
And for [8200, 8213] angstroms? 8210.17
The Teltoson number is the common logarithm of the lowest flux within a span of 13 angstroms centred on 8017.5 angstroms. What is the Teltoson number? 1.69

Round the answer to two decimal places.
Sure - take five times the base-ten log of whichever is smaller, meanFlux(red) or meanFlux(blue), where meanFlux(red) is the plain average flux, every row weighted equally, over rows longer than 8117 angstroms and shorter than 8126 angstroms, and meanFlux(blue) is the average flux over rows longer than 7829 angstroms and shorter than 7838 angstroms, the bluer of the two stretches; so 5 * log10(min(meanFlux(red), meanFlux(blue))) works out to 8.43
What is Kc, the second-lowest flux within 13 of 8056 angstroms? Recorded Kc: 46.5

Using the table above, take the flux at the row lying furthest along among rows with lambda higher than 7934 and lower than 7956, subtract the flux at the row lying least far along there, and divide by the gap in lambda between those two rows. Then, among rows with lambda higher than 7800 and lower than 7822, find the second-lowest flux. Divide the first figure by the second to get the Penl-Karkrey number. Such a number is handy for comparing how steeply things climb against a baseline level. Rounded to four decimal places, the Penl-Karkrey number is -0.0012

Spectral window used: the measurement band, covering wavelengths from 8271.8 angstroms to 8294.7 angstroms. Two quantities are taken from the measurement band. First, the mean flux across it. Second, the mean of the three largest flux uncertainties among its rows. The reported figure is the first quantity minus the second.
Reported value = 44.7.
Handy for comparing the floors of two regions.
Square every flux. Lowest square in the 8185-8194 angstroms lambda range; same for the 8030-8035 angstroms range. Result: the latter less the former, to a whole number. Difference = 130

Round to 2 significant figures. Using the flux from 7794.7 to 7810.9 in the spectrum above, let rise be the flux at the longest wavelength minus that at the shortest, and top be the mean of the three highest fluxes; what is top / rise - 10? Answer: -99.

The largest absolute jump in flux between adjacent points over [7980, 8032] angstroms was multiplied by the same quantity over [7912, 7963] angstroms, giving 22.9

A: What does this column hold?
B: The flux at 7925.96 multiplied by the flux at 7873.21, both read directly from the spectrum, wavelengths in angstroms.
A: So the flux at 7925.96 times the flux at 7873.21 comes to 2390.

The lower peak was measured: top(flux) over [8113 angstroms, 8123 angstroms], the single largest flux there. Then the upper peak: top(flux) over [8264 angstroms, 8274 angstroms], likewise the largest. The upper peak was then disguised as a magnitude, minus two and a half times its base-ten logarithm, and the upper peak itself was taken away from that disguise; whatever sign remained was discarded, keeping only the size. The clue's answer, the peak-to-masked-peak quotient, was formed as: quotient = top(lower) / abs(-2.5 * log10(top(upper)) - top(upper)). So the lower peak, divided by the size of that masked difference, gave 0.954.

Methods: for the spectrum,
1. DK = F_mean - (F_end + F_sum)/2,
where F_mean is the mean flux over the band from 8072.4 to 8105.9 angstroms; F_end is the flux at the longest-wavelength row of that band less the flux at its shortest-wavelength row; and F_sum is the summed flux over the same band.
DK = -387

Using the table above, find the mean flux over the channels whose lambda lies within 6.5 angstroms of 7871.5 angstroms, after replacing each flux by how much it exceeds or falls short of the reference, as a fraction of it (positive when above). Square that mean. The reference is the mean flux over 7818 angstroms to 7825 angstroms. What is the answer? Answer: 0.0001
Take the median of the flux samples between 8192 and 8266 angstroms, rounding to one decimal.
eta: 46.9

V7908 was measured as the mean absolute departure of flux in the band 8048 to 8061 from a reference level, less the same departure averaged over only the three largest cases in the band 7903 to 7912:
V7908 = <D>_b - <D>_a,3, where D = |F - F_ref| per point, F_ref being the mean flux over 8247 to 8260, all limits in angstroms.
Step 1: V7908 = -1.3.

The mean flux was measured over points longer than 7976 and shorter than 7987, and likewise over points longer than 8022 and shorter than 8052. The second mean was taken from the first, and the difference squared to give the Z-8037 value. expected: 0.4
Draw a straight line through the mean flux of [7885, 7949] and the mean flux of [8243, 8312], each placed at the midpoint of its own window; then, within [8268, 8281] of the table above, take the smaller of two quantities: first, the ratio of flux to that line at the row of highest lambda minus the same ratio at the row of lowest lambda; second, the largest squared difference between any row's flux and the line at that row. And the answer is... 0.026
